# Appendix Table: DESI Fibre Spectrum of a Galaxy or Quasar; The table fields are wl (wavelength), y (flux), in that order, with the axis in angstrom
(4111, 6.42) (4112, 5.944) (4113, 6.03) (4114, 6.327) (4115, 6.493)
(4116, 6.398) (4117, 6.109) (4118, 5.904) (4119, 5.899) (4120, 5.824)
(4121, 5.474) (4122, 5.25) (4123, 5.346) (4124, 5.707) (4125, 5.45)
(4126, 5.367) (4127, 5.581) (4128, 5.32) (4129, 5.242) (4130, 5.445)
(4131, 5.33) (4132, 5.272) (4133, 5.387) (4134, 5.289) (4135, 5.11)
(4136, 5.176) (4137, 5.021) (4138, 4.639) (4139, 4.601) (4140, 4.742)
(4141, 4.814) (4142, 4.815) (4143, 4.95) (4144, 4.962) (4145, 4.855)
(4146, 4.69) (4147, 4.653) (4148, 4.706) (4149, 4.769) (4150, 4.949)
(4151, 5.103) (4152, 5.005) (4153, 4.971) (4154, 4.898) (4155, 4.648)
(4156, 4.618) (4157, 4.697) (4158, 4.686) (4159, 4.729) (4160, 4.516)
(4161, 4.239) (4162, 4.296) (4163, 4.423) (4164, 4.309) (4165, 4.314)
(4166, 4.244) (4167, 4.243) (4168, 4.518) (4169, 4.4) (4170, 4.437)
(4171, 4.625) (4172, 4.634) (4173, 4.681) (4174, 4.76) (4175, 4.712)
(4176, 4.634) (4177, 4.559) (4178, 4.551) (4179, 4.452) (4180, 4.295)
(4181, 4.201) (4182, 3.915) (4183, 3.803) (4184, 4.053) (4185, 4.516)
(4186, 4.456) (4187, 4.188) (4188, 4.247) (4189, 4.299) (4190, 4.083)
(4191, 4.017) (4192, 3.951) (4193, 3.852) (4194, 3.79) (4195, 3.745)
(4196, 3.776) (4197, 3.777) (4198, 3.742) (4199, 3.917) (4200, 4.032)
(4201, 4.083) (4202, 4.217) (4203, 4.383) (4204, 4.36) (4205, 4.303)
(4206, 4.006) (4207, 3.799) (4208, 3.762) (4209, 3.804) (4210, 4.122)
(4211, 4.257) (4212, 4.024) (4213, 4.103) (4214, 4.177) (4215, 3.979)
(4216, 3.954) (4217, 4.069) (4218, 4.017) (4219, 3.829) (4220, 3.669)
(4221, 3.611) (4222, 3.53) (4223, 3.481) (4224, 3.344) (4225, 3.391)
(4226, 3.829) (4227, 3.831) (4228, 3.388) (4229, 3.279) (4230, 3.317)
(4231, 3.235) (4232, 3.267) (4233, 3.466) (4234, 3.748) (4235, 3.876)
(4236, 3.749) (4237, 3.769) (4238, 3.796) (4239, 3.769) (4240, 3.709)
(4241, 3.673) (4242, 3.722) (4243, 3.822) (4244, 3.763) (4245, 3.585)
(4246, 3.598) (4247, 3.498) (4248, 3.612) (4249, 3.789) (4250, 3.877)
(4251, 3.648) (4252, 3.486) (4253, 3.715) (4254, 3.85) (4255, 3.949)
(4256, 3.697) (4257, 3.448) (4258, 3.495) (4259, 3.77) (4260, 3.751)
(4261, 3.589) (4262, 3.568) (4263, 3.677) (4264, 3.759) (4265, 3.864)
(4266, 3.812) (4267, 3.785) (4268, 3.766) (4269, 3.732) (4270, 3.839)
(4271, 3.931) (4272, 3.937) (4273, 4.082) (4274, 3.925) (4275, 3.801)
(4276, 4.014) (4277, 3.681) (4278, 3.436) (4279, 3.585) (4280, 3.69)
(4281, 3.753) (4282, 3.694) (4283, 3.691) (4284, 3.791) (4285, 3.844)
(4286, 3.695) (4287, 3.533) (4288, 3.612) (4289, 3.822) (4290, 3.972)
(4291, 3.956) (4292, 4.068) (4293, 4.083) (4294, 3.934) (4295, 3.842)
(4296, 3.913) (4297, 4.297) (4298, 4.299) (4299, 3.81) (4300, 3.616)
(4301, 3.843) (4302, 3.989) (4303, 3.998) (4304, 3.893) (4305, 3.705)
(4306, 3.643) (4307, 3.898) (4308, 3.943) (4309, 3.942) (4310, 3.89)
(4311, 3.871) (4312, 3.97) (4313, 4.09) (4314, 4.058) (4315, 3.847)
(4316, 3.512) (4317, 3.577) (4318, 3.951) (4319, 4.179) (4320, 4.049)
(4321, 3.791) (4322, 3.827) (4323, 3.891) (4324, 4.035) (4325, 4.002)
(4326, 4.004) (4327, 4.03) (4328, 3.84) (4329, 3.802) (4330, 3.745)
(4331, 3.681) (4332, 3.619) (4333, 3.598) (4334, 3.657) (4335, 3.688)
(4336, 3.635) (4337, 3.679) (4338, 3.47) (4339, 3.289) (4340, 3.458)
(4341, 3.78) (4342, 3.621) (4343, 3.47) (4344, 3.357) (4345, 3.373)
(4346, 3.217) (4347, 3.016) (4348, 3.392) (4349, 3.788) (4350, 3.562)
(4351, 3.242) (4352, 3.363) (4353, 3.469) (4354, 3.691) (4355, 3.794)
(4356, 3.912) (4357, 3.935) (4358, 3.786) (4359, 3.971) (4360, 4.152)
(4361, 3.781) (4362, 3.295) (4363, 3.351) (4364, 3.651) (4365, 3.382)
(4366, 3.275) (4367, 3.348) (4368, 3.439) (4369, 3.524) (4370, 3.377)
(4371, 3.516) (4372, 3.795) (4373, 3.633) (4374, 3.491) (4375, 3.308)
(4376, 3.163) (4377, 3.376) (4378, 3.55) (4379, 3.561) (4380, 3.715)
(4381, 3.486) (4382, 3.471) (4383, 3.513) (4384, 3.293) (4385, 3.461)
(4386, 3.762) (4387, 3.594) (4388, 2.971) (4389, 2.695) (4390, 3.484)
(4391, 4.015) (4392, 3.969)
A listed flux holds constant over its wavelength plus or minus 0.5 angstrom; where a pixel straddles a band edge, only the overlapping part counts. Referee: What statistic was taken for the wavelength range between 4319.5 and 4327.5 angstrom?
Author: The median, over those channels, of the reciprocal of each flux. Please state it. 0.250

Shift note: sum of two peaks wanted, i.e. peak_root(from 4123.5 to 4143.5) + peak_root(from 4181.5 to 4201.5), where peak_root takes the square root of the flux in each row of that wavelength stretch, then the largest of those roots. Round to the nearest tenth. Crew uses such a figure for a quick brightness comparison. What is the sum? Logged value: 4.5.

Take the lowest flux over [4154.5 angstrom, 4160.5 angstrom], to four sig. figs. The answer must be 4.516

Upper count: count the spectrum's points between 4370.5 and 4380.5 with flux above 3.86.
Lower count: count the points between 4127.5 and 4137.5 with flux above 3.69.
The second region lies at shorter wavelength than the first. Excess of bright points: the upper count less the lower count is -10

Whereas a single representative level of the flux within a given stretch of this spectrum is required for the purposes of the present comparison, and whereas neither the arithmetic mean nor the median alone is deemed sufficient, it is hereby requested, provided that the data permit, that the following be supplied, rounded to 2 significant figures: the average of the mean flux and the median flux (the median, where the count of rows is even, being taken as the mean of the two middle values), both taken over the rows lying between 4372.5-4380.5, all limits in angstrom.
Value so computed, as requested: 3.5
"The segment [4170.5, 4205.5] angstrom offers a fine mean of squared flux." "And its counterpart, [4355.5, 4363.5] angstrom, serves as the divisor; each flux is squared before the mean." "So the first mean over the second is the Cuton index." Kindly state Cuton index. 1.25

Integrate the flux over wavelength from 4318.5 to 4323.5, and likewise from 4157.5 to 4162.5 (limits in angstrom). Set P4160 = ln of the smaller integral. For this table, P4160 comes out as 2.98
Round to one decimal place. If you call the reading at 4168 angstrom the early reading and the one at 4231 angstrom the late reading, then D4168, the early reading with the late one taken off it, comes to 1.3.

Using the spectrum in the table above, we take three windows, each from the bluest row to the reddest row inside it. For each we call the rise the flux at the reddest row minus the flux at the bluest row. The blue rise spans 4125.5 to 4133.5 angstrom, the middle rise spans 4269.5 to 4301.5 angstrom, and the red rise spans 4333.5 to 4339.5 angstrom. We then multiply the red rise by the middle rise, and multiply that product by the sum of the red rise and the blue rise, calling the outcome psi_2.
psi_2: 0.00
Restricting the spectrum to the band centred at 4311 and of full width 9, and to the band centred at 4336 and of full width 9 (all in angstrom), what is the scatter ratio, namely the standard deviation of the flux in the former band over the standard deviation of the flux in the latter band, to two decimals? 0.62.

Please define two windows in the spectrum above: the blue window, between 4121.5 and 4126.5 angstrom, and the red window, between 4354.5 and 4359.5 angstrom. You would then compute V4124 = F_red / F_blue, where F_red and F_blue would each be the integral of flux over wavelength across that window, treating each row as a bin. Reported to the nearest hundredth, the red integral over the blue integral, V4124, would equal 0.72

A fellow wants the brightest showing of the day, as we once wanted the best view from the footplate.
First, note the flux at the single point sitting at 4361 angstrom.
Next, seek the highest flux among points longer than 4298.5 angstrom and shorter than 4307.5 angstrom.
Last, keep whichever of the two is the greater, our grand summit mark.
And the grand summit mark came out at 4.0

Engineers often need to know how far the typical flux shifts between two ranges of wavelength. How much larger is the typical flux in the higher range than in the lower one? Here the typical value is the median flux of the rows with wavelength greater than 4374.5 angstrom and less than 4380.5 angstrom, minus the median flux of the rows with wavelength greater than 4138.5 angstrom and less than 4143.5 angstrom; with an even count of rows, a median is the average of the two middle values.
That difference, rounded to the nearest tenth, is -1.4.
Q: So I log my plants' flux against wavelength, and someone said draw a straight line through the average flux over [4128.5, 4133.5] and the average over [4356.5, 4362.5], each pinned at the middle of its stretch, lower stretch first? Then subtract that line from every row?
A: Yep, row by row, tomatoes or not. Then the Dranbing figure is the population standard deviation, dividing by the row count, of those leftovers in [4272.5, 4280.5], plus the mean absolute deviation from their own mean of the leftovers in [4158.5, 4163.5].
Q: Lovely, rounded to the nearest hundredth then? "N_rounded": 0.33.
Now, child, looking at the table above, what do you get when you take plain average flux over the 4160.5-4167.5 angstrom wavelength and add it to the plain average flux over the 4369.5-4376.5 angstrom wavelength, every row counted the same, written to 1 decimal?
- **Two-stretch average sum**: 7.8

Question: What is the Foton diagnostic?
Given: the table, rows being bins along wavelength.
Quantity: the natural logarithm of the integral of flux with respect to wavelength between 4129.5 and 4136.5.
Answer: 3.61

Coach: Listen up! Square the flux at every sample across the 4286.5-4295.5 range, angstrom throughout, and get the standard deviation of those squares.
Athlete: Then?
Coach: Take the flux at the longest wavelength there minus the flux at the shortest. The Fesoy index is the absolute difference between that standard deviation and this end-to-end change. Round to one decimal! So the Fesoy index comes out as 1.1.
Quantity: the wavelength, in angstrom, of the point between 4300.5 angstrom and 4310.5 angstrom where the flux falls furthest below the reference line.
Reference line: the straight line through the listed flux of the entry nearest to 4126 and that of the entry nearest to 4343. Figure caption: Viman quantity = 4306 angstrom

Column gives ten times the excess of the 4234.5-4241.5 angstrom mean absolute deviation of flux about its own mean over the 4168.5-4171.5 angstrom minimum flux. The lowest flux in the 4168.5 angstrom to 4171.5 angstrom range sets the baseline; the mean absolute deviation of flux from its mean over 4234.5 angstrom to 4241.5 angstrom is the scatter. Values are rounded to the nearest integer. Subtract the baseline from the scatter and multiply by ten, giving -44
